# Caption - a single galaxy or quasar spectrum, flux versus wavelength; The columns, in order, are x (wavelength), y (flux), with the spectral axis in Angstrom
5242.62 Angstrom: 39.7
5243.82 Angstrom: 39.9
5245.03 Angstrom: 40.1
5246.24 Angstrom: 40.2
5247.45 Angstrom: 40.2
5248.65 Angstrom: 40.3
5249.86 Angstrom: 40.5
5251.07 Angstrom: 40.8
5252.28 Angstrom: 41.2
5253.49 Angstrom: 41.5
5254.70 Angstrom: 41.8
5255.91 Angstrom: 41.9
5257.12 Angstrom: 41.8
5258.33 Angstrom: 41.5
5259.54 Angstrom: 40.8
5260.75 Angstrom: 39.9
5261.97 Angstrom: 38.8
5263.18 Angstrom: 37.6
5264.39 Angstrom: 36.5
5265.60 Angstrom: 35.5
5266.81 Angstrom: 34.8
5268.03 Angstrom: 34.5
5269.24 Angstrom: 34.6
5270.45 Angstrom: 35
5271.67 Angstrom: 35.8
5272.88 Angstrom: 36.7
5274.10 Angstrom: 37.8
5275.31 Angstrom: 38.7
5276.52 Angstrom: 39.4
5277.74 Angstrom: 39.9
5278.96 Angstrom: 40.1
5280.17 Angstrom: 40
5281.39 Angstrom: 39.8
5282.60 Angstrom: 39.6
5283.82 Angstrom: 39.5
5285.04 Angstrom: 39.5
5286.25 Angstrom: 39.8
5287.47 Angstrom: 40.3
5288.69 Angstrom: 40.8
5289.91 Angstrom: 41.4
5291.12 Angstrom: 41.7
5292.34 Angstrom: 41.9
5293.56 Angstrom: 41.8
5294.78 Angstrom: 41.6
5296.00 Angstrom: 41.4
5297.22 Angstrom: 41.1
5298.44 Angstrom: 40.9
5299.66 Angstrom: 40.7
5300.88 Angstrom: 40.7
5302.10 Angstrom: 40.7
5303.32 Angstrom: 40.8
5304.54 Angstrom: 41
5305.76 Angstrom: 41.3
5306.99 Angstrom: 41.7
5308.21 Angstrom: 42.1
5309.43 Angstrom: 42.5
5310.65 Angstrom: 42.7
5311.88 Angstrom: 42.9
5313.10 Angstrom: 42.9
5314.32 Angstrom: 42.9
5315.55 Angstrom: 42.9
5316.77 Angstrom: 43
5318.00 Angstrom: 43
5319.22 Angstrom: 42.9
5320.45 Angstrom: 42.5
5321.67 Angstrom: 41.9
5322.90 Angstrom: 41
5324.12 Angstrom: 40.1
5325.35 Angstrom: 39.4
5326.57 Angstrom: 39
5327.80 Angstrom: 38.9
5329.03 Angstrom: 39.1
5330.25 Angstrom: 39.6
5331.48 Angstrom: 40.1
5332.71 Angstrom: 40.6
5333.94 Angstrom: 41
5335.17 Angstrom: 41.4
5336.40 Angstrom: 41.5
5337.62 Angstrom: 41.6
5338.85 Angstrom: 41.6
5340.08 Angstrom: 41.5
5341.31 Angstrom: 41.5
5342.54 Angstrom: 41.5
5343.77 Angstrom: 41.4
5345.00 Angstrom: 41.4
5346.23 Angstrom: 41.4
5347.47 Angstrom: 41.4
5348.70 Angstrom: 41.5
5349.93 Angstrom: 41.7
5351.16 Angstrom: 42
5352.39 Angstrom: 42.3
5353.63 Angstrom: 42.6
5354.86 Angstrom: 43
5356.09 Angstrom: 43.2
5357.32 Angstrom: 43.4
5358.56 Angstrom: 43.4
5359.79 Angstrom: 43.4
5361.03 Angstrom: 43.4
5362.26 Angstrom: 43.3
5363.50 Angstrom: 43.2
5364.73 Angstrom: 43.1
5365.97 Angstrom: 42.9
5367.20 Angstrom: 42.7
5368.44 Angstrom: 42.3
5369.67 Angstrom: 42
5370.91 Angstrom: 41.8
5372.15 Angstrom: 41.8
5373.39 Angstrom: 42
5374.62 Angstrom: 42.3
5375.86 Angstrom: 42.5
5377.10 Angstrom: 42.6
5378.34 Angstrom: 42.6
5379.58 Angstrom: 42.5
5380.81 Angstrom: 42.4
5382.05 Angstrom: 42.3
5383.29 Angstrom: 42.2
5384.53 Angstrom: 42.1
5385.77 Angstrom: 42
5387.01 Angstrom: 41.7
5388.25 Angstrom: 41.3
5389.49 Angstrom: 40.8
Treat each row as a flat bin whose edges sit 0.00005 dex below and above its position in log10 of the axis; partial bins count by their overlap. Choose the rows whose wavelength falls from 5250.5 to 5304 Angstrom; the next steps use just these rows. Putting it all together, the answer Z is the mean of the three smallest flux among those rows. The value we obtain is 34.6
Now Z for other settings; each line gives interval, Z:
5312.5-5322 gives 42.4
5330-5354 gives 40.1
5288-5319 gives 40.7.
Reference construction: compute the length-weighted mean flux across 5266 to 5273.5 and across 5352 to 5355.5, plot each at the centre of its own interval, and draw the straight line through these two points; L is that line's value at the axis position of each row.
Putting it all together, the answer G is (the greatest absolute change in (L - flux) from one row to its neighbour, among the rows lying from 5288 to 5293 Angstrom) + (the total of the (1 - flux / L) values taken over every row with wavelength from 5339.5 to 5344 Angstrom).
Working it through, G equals 0.50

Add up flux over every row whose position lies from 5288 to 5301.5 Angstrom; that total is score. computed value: 454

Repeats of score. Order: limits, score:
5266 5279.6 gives 407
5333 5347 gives 456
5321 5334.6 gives 441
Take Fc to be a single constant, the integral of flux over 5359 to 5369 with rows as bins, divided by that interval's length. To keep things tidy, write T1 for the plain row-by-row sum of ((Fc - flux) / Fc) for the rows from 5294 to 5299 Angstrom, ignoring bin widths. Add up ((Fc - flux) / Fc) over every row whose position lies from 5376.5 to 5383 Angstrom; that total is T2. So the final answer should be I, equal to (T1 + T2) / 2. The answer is 0.12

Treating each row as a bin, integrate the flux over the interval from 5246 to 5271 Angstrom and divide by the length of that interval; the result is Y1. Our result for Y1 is 39.0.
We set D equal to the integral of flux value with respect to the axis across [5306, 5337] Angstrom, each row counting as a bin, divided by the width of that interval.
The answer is 41.4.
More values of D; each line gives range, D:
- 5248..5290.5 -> 39.1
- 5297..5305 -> 40.8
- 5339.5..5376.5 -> 42.3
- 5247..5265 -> 40.4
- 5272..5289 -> 39.3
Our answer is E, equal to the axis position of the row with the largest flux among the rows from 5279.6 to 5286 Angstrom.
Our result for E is 5280.17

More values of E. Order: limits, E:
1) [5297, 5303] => 5297.22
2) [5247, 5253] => 5252.28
